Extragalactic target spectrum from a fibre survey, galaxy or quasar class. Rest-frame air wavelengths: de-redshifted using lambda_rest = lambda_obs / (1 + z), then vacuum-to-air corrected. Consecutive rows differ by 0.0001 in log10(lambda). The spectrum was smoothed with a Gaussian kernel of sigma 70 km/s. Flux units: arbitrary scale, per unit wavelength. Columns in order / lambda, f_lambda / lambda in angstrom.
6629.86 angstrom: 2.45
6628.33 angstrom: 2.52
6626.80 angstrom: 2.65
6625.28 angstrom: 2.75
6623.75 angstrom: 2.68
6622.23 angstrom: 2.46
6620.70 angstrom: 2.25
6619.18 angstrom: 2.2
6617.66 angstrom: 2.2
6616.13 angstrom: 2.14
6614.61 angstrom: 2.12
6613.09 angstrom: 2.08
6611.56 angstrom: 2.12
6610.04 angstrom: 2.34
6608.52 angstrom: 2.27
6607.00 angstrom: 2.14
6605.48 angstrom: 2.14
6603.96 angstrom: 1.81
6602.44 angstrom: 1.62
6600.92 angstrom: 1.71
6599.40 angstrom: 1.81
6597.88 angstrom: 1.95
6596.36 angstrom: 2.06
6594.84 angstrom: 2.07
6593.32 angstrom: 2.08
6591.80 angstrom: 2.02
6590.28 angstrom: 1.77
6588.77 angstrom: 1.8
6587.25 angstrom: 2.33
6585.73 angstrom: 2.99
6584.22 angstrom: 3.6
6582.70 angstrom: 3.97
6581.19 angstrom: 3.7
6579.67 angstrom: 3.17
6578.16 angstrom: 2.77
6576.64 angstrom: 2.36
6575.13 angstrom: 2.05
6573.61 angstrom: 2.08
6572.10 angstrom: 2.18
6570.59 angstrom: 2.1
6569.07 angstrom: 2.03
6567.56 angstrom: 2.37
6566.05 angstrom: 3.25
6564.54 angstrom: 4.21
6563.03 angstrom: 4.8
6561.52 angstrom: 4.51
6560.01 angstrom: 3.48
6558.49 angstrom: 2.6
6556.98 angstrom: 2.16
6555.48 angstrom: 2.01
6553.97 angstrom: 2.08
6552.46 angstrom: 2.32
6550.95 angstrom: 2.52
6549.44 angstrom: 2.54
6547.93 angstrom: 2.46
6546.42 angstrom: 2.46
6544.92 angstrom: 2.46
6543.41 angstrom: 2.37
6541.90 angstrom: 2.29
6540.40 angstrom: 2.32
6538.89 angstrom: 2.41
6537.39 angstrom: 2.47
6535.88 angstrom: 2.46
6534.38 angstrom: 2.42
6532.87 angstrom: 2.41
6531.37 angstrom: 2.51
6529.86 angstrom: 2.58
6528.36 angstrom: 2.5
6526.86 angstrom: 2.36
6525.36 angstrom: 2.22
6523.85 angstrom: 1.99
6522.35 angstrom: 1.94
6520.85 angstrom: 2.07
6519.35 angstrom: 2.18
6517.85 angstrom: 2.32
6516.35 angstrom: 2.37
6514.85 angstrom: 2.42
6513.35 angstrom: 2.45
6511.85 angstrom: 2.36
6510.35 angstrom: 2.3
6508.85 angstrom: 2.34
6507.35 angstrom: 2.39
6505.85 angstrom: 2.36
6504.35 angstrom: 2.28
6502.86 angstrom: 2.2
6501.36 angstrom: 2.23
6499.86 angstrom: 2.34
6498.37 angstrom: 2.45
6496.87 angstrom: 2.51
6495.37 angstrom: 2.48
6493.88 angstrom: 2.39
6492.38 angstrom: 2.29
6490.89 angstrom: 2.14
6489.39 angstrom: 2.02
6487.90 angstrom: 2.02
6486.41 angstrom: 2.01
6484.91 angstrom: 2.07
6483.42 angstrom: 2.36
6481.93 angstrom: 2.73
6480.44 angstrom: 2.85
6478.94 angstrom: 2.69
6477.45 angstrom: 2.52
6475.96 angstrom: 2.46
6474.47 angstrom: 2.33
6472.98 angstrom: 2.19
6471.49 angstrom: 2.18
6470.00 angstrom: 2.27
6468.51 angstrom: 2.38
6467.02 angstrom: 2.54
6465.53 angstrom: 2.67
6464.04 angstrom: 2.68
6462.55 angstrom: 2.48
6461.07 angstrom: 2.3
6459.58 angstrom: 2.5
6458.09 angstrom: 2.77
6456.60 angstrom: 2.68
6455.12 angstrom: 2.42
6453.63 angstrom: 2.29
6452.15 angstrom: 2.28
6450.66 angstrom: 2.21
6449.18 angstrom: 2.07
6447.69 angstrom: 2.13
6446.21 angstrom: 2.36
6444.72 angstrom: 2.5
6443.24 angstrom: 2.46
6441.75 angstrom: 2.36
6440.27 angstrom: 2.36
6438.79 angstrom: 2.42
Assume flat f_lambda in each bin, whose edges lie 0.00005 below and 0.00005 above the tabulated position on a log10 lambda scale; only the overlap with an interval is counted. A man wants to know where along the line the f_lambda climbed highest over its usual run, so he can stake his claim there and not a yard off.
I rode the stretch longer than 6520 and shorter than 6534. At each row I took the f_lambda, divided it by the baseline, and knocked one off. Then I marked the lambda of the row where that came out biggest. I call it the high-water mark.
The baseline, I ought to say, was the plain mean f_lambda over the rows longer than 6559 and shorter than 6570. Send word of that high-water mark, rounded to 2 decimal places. 6529.86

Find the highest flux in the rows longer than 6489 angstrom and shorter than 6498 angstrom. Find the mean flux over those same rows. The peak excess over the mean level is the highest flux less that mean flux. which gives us 0.2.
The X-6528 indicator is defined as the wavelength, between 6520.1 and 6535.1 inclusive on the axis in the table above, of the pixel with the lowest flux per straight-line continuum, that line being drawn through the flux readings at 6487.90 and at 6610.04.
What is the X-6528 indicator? 6522.35 angstrom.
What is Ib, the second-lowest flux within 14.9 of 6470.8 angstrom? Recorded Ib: 2.18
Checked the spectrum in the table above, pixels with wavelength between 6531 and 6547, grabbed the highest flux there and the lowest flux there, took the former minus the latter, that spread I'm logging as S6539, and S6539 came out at 0.22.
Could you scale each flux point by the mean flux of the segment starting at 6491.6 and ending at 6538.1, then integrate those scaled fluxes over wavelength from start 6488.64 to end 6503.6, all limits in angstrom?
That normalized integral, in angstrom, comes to 14.7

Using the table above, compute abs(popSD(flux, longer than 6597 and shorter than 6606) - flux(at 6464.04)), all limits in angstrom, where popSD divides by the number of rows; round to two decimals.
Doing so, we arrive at 2.51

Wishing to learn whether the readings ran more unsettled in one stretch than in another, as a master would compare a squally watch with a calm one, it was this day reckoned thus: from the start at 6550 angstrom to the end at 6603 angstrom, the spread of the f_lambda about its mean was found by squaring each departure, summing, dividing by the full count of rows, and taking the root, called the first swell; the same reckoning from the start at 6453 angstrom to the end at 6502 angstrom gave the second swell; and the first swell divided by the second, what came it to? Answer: 3.8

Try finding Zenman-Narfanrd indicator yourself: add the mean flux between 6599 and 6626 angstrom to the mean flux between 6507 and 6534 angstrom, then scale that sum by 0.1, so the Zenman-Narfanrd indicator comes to 0.448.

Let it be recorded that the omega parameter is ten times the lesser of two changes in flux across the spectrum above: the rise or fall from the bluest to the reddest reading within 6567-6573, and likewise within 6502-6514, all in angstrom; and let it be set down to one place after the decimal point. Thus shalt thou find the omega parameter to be -1.9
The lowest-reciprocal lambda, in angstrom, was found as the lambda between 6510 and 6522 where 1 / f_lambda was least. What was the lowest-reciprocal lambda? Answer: 6513.35 angstrom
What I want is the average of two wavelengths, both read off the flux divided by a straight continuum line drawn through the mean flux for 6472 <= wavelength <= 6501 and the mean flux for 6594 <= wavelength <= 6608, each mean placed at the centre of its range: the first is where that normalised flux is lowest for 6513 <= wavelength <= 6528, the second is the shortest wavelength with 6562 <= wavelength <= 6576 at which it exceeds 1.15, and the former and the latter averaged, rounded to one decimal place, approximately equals 6542.7 angstrom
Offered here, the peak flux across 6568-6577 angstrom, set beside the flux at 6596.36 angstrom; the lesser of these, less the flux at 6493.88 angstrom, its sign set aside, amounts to 0.33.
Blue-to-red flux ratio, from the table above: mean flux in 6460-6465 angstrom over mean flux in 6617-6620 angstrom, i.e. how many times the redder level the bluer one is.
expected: 1.13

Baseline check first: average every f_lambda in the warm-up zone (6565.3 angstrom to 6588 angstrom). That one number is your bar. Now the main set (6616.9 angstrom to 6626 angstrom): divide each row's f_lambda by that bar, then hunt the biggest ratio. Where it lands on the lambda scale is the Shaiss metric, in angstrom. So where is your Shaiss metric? 6625.28 angstrom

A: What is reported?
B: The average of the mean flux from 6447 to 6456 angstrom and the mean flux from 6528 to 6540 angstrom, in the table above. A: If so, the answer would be 2.35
